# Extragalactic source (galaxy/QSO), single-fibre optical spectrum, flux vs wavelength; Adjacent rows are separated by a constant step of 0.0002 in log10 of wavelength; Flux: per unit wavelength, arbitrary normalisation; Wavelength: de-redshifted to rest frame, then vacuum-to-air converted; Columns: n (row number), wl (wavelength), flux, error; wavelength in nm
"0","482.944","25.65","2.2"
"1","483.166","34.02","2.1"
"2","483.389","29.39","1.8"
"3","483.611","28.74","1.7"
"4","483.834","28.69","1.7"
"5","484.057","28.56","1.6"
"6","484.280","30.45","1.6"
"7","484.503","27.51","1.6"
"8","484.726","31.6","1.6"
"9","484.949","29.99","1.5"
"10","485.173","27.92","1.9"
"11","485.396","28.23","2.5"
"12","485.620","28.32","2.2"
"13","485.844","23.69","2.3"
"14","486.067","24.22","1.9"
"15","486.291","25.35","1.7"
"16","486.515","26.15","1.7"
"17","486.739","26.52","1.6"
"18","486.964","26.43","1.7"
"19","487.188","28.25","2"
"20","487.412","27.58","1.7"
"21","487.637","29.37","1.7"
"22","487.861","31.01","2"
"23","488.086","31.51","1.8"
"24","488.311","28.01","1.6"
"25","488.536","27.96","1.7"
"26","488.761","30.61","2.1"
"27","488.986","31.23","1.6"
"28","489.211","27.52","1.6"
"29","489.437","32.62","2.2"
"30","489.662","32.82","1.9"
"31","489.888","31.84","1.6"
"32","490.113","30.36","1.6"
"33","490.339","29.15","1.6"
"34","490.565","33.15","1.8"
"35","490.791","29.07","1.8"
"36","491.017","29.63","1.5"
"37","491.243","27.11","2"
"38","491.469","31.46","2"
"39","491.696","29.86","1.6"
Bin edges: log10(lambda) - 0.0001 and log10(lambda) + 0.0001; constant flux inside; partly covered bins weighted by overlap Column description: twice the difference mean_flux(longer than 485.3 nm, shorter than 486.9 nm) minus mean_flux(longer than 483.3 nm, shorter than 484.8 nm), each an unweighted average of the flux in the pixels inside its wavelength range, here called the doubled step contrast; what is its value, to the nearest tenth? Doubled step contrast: -6.4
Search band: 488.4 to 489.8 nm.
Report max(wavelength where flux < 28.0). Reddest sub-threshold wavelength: 489.211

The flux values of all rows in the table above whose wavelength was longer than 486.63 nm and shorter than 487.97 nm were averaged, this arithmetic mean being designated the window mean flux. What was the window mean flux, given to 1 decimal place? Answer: 28.2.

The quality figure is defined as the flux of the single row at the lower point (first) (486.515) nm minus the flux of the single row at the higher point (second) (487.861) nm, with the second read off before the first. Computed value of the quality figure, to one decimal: -4.9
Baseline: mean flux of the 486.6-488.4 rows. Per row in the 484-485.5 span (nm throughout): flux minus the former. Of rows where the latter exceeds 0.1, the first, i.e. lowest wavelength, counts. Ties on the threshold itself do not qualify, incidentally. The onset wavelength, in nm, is 484.280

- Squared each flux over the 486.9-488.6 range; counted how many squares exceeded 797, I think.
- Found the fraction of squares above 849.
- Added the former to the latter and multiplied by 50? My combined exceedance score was 219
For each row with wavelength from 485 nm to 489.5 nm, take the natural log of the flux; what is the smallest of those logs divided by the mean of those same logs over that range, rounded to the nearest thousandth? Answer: 0.950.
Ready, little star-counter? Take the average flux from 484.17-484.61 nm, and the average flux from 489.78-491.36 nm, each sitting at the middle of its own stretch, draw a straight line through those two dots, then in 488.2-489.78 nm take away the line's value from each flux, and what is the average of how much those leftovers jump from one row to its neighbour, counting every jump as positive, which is 2.0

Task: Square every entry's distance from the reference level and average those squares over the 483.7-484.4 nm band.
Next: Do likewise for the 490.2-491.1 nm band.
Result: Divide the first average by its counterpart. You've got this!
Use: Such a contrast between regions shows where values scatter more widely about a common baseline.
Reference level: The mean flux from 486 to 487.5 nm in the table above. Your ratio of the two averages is 0.5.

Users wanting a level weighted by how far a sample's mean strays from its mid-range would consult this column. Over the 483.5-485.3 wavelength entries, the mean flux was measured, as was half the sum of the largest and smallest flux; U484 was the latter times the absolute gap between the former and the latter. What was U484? 11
